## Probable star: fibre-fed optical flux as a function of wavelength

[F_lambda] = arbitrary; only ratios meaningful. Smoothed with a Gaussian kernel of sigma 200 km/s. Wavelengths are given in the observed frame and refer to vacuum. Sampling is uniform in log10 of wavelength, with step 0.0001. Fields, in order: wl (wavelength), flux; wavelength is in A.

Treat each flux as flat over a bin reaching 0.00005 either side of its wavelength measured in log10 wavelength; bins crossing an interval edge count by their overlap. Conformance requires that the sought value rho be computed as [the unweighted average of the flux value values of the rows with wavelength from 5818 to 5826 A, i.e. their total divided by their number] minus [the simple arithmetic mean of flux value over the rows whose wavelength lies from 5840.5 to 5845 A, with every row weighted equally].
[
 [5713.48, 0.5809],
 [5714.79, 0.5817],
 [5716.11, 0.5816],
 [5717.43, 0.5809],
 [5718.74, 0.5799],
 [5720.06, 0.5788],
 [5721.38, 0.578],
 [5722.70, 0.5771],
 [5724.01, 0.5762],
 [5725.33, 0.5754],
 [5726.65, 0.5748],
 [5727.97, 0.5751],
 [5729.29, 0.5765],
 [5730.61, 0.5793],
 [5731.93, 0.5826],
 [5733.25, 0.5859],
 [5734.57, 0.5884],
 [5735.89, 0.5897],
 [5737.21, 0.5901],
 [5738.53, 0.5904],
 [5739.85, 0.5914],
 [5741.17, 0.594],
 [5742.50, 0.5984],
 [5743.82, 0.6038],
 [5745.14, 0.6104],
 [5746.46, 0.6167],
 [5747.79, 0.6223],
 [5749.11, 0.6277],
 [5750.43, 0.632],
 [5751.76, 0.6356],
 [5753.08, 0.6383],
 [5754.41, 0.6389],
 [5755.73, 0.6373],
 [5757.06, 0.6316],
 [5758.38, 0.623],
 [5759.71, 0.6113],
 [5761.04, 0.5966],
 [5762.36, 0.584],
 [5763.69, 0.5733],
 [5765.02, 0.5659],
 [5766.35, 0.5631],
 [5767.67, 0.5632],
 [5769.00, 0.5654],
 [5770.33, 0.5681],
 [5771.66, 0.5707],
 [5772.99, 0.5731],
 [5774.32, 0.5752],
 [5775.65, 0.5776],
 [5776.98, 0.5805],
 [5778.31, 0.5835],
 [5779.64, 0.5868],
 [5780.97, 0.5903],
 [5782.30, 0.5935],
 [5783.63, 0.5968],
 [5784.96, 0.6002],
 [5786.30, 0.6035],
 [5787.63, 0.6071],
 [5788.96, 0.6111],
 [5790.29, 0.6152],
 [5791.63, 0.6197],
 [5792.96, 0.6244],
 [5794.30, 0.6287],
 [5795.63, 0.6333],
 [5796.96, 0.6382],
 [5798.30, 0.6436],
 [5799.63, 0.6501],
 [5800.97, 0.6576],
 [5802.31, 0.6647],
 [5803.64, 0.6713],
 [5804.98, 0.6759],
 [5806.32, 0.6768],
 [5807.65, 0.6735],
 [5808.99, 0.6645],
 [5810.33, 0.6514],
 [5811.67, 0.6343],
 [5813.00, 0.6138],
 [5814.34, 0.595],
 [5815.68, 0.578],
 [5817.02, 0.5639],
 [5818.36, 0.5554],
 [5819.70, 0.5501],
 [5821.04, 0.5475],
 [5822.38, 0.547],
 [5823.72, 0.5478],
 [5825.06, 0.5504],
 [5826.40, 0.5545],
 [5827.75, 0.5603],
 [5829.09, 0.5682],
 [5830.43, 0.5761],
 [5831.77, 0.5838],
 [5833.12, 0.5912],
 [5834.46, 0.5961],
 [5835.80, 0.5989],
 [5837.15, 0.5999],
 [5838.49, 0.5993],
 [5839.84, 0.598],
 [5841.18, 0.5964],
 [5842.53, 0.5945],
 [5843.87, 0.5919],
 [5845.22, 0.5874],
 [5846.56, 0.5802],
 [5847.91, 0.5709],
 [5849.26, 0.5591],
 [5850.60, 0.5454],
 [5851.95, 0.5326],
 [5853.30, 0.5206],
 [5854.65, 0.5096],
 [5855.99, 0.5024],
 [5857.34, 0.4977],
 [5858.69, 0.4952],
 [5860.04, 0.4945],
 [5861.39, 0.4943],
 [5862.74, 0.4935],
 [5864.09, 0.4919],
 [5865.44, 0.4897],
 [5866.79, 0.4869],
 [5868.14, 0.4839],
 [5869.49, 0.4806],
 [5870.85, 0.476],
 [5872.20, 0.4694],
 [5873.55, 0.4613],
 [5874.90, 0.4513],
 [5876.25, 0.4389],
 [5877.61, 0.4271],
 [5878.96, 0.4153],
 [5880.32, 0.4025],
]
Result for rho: -0.04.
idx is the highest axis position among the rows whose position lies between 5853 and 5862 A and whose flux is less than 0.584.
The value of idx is 5861.39 A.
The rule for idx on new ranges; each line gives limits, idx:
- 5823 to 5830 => 5829.09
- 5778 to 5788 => 5778.31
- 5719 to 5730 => 5729.29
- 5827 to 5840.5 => 5831.77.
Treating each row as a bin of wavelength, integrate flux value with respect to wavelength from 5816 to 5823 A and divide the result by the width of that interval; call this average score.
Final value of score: 0.554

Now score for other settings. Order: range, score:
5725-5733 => 0.577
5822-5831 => 0.558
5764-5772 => 0.566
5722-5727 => 0.576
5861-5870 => 0.489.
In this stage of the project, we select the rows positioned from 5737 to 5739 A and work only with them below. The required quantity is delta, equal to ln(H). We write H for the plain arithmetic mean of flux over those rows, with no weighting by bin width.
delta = -0.53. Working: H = 0.59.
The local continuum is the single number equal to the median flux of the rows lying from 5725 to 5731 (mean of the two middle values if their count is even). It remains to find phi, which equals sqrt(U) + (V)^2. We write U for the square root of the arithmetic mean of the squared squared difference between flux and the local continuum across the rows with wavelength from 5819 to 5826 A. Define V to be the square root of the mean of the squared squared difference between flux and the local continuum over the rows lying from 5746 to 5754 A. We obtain 0.03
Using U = 0.0007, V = 0.0030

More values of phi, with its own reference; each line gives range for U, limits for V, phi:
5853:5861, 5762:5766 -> 0.07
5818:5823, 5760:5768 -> 0.03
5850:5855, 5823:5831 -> 0.05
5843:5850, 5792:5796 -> 0.01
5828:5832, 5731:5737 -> 0.01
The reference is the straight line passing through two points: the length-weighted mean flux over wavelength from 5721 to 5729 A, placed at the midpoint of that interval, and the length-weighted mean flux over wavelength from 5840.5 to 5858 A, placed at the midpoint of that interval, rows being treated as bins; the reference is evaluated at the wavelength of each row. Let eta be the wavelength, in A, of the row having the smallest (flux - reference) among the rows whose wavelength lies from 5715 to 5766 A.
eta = 5765.02 A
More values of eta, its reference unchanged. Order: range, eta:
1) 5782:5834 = 5822.38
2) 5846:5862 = 5860.04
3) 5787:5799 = 5787.63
